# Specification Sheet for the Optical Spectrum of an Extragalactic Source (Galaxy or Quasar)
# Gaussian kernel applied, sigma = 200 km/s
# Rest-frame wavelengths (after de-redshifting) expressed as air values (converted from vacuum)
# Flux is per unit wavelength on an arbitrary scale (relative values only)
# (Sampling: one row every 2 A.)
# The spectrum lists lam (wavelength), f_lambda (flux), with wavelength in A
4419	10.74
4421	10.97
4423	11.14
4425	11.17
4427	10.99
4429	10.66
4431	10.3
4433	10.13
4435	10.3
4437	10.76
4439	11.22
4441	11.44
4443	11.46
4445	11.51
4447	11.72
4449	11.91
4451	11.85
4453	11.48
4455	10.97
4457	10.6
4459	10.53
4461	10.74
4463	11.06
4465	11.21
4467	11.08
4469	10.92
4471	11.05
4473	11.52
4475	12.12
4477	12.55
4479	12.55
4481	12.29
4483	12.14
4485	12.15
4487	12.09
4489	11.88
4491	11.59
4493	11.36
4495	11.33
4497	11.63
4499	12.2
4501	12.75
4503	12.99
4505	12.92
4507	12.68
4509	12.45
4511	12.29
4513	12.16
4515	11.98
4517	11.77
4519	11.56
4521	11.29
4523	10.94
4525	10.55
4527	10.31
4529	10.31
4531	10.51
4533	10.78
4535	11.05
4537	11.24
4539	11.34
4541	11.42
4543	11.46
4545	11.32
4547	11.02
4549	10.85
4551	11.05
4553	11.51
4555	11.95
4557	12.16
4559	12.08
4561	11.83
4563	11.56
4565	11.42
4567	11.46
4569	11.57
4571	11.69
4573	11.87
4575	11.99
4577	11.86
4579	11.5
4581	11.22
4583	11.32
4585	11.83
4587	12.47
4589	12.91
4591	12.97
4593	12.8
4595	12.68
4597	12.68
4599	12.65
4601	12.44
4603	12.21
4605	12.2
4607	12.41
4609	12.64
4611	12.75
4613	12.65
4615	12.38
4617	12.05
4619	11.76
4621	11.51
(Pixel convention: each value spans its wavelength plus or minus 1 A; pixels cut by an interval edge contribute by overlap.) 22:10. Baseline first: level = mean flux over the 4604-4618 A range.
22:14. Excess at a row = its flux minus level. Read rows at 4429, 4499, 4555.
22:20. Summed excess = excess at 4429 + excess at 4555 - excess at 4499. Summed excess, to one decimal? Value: -2.0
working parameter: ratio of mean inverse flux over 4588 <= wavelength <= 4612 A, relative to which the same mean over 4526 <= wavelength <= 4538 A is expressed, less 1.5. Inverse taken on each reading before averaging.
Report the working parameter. -0.32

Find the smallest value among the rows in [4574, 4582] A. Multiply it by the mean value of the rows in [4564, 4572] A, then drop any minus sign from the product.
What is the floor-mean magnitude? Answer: 129.4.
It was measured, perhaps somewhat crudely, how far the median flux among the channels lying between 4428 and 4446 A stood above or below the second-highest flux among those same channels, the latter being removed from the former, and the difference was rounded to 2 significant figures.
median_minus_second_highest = -0.70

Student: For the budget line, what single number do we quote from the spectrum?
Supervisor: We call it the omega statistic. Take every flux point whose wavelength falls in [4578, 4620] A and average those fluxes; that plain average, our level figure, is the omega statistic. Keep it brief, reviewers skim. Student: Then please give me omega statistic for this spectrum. 12.3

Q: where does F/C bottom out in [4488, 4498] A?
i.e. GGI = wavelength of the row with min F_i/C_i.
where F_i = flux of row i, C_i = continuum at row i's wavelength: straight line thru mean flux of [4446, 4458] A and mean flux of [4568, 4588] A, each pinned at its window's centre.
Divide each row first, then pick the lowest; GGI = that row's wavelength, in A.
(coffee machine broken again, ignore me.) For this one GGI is 4495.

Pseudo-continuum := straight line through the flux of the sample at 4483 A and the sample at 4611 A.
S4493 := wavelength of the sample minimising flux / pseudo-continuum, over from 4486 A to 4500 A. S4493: 4495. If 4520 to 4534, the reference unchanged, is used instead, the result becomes 4529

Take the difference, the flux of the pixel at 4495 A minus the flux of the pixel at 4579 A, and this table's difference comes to -0.17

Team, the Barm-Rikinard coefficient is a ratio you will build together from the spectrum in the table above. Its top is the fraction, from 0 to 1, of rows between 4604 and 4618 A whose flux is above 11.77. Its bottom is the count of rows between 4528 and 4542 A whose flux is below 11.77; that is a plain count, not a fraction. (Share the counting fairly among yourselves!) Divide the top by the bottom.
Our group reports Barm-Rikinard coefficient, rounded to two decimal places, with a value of 0.14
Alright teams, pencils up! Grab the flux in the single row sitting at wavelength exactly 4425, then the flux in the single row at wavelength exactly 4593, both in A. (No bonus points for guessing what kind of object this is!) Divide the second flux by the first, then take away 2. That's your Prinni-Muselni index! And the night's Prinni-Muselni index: -0.85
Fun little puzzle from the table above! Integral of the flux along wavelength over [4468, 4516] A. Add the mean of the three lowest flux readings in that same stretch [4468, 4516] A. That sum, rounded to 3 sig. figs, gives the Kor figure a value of 590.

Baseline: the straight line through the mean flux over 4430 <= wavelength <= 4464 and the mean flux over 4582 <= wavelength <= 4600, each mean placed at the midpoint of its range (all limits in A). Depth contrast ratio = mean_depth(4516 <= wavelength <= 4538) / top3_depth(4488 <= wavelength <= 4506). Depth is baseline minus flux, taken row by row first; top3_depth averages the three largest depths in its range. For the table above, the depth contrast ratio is 10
